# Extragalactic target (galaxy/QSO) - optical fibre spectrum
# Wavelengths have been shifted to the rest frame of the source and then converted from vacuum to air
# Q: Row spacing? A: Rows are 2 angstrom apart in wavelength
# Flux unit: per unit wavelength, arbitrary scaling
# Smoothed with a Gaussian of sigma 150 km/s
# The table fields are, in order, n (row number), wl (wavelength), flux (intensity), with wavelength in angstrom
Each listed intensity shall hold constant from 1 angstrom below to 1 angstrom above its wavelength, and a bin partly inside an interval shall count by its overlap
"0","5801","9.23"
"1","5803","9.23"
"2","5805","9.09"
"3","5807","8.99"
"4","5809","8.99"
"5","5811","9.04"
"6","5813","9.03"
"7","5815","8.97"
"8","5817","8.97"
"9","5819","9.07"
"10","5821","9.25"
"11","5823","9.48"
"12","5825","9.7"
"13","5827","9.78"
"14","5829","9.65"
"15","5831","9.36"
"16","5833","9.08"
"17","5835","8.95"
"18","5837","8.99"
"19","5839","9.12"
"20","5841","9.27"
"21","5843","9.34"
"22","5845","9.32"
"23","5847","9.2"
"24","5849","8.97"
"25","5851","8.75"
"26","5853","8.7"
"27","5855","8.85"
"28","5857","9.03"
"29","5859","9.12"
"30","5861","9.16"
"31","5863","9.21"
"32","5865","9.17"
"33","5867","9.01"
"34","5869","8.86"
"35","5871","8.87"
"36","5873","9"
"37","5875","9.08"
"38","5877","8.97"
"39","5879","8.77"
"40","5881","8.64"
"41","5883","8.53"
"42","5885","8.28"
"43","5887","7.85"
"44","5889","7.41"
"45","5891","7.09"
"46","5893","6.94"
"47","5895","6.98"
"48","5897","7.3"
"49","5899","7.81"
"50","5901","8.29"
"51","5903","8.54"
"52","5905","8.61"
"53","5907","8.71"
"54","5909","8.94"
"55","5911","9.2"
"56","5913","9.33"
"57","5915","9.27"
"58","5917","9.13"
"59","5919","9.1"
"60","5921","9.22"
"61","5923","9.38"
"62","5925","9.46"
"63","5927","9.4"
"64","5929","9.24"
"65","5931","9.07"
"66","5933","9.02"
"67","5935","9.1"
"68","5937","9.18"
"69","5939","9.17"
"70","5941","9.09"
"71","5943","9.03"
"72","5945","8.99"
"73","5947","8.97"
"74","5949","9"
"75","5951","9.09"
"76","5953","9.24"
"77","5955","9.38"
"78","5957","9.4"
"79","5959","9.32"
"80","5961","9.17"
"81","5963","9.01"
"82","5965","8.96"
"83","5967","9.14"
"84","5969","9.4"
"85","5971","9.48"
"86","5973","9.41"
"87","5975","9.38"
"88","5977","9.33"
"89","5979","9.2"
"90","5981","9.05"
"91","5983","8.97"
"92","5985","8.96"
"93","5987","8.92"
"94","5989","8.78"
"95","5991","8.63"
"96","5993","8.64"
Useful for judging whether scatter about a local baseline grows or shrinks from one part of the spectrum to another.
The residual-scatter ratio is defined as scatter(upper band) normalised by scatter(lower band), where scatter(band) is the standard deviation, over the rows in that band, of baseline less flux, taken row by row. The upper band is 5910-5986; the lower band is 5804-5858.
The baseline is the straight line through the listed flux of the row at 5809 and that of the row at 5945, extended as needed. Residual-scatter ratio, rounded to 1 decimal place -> 0.6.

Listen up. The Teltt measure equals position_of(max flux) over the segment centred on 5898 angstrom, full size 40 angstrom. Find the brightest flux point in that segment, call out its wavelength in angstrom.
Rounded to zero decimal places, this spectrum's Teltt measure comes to 5913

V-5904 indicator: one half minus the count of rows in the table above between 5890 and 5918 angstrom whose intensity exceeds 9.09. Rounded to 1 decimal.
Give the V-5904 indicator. -3.5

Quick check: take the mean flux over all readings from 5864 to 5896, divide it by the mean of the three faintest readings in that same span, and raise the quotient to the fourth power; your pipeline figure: 2.0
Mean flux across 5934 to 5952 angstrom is 9.1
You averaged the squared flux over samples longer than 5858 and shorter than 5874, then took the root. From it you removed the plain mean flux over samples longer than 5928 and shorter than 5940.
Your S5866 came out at -0.08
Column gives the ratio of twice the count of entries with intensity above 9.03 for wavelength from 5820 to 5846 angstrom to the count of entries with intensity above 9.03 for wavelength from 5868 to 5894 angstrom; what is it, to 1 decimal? 22.0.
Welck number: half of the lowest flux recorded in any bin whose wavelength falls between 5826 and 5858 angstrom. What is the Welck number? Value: 4.35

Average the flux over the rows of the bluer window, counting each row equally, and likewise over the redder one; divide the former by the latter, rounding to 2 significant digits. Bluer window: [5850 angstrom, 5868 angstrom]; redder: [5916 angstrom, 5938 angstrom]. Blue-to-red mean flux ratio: 0.98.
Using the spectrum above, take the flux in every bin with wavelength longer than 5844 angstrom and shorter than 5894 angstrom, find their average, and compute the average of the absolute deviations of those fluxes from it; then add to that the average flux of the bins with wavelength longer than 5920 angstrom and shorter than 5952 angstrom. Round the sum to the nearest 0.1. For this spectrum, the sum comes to 9.6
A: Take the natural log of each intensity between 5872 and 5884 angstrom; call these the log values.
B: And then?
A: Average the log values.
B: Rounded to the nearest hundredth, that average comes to 2.18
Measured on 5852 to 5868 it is 2.20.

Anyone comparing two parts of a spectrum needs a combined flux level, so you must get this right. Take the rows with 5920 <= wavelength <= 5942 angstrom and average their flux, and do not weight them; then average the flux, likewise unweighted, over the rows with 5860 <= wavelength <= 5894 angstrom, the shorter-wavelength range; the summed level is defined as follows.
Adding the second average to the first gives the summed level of 17.7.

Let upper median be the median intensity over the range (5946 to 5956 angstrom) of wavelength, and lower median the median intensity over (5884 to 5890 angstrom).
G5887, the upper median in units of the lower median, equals 1.16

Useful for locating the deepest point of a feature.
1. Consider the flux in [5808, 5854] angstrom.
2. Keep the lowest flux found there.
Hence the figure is 8.7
